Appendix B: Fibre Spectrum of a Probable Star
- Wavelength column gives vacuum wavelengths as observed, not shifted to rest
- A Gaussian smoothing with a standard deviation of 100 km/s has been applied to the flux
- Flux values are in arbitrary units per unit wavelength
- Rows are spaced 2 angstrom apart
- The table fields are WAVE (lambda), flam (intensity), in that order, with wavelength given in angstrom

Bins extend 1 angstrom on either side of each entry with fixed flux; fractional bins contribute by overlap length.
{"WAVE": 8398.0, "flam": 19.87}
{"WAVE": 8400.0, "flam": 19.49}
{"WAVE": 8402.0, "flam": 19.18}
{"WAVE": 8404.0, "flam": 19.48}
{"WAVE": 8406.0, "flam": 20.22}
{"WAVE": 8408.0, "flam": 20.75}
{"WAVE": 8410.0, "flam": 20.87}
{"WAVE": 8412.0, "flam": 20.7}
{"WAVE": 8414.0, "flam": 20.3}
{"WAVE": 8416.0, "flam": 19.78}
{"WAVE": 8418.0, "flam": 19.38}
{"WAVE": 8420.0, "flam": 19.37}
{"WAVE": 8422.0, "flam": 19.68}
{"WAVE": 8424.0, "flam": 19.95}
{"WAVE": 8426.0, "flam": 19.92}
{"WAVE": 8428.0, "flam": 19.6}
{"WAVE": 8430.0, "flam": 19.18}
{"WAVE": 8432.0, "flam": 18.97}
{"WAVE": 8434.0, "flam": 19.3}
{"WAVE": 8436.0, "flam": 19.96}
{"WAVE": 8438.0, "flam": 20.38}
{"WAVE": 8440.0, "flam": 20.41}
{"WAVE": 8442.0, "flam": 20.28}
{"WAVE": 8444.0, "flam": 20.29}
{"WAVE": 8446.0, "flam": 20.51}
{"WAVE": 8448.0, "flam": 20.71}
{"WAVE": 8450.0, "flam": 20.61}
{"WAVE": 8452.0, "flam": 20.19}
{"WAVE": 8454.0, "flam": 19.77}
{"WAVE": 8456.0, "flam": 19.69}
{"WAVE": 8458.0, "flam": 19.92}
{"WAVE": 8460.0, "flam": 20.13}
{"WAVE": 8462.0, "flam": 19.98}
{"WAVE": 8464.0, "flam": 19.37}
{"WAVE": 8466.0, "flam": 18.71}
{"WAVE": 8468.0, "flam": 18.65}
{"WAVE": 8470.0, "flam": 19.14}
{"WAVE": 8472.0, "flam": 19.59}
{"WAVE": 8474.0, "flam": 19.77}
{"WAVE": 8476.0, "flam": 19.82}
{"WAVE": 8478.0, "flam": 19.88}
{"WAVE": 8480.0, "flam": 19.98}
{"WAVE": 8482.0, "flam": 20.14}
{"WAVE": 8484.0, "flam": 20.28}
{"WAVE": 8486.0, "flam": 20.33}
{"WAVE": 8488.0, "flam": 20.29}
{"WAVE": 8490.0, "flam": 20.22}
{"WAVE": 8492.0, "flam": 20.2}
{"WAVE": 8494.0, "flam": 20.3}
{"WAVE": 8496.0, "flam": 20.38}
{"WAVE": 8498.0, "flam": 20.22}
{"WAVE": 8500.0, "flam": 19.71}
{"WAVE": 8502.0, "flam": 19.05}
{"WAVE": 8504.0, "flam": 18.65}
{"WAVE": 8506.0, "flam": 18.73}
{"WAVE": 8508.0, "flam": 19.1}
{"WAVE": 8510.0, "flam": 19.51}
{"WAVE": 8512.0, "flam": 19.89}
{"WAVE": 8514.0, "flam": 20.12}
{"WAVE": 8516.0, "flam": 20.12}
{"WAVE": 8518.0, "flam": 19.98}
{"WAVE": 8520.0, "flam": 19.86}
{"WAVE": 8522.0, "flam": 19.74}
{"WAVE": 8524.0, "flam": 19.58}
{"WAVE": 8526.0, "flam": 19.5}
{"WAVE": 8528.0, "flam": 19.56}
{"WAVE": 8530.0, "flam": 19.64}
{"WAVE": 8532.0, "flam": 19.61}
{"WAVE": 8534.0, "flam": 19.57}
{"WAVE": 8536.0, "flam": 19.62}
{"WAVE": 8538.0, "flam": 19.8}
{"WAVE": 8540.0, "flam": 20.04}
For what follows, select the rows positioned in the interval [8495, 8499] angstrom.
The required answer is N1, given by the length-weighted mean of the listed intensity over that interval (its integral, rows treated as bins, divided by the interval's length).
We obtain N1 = 20.3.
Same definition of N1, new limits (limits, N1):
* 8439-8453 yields 20.4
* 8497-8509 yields 19.2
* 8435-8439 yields 20.2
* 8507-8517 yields 19.7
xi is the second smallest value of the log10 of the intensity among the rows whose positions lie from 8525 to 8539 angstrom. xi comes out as 1.29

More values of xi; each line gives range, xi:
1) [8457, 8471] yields 1.27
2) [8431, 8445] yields 1.29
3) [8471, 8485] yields 1.30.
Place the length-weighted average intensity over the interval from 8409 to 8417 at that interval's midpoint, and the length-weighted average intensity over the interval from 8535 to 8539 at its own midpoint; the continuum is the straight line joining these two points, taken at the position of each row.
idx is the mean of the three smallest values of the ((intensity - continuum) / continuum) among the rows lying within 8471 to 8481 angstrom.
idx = -0.02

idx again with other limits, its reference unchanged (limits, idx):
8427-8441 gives -0.06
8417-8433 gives -0.06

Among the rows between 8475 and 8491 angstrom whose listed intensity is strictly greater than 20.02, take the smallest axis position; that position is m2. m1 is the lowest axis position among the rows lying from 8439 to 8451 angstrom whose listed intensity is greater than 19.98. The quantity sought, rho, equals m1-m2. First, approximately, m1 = 8440.0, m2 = 8482.0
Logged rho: -42 angstrom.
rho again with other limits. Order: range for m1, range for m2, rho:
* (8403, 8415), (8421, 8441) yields -32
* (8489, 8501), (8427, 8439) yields 52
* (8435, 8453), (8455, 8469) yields -22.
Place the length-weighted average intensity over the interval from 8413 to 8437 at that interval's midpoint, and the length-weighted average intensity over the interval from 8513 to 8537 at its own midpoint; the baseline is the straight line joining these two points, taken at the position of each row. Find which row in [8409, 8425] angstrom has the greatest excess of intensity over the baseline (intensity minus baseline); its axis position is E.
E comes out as 8410.0 angstrom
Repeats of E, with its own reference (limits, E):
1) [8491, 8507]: 8496.0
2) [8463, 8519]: 8496.0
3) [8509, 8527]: 8514.0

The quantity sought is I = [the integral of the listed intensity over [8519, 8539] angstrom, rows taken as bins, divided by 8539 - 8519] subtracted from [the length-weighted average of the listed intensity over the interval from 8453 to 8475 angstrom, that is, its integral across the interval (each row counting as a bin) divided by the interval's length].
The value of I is -0.13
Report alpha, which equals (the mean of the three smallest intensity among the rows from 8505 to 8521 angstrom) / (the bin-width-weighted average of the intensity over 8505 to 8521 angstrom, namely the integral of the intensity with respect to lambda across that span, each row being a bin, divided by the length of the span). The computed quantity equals 0.972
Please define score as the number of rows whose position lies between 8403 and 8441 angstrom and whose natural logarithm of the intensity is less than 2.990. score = 9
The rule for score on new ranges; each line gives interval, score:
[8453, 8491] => 10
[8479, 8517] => 6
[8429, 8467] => 7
